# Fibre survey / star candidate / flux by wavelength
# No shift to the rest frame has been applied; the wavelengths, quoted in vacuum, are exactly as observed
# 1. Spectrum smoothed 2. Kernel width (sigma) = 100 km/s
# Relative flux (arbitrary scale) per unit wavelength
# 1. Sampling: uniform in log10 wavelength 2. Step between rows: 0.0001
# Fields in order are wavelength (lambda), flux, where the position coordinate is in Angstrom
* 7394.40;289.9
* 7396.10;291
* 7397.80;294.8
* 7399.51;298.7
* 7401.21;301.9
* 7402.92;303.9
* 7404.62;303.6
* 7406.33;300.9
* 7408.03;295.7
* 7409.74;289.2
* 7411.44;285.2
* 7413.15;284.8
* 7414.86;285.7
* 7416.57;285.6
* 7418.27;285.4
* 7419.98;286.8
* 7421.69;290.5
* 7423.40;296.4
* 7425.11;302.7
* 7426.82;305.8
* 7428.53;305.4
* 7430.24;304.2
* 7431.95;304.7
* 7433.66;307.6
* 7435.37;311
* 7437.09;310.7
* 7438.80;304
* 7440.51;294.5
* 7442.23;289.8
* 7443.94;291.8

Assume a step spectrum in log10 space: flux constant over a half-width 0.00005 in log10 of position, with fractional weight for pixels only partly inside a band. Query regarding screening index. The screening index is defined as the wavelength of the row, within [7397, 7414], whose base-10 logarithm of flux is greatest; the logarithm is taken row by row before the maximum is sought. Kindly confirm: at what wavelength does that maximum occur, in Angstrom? 7402.92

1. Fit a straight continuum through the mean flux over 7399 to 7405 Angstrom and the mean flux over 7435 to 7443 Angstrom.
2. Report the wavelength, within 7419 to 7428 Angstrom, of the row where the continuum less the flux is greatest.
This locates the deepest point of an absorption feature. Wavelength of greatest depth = 7419.98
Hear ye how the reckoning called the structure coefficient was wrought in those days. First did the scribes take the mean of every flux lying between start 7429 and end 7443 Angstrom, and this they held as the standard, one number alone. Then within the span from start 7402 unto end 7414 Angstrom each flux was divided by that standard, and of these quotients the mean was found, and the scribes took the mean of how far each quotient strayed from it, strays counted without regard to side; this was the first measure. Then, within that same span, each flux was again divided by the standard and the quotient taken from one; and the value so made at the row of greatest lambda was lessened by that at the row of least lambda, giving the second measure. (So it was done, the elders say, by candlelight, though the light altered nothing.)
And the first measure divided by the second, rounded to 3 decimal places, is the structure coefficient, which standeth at 0.375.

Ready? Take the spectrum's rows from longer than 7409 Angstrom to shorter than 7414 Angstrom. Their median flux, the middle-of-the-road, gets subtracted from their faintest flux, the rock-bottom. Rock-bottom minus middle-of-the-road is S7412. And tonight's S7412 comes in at -0.4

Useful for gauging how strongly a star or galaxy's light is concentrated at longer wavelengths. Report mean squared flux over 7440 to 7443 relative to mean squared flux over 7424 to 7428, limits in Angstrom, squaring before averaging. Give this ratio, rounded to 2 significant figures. 0.92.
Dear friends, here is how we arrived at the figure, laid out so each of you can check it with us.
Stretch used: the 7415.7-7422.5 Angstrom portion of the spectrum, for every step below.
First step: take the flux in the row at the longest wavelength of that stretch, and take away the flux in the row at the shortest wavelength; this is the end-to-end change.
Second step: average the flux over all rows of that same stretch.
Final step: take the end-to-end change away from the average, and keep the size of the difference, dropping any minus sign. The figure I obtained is 282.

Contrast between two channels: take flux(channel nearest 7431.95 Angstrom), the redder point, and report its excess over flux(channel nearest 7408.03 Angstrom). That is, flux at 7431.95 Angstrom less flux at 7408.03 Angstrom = 9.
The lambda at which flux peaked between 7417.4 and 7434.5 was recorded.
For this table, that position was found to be 7433.66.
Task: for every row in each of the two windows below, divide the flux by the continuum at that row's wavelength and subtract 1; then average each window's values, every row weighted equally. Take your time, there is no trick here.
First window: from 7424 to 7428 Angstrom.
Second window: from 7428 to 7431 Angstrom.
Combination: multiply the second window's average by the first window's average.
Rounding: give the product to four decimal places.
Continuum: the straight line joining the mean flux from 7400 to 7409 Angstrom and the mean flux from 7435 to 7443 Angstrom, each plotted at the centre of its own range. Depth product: 0.0001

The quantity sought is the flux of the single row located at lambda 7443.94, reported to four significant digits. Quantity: 291.8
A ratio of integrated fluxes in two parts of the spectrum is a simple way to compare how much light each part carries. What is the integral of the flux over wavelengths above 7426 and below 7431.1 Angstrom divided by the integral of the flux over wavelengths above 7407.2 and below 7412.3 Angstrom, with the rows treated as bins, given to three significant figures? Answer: 1.05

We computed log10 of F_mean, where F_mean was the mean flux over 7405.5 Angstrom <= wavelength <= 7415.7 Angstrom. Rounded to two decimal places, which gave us 2.46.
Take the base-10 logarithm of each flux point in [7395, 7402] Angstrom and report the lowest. 2.46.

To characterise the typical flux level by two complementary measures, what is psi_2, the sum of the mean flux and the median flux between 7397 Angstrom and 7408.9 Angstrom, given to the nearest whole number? 601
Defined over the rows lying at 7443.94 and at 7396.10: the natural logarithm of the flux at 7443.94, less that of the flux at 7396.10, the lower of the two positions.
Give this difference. 0.00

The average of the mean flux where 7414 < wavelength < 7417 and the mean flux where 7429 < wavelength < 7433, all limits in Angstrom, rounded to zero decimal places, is 295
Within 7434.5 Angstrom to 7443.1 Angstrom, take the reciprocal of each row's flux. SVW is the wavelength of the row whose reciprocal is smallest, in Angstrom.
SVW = 7435.37 Angstrom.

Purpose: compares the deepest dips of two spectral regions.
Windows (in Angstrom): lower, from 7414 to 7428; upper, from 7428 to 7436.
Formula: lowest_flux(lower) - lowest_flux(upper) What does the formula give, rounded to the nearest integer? -19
